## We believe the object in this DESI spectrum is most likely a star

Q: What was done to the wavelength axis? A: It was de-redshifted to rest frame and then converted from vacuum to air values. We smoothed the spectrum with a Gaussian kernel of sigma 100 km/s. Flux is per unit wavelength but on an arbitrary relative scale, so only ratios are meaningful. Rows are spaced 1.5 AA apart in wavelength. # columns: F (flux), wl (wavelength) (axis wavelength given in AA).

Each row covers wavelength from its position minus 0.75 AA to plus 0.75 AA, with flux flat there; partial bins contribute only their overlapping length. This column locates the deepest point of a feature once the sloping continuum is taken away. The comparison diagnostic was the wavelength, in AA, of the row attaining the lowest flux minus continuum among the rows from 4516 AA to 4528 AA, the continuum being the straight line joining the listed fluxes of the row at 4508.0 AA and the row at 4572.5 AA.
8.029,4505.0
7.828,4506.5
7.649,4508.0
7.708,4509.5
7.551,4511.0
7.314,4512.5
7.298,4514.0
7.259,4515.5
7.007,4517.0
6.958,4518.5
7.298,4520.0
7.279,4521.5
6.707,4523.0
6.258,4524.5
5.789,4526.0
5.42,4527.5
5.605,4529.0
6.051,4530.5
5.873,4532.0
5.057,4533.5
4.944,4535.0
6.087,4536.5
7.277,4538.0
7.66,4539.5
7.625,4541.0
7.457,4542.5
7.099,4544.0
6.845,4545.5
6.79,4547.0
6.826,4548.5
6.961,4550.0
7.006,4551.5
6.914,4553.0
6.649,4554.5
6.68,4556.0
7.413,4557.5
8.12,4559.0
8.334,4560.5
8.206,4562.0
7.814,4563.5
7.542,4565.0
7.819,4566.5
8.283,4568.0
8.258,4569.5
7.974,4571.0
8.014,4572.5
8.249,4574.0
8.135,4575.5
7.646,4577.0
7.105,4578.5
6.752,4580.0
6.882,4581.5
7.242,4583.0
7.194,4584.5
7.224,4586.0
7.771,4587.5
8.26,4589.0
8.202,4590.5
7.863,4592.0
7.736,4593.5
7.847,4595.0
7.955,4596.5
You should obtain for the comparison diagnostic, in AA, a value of 4527.5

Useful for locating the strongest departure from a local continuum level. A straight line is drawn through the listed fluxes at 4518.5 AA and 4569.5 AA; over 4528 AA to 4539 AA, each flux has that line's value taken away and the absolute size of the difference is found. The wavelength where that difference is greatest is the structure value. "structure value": 4535.0 AA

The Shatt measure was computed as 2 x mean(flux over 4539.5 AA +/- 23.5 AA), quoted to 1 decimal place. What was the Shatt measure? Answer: 13.6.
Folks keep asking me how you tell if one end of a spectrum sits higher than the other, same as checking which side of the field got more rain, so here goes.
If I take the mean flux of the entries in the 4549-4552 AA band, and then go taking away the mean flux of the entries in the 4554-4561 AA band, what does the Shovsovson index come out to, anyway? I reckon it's -0.5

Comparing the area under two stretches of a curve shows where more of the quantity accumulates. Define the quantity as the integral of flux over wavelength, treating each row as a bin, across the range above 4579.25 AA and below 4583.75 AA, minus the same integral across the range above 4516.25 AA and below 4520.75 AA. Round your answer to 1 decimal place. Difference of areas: -0.6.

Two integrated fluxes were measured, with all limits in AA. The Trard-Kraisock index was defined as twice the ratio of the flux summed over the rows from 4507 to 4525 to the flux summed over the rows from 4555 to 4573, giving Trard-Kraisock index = 1.83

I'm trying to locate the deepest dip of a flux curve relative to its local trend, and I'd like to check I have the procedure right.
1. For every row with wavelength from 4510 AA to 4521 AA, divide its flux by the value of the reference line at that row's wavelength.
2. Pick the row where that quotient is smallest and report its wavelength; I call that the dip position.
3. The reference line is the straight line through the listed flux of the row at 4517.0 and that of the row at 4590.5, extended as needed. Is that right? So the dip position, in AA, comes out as 4518.5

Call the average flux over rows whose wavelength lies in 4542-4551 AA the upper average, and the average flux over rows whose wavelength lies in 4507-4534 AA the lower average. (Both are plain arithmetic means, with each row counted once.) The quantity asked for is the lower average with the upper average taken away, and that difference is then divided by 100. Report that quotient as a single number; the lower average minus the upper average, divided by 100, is -0.003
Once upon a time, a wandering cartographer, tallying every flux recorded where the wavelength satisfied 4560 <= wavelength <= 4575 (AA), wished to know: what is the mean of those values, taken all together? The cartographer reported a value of 8.0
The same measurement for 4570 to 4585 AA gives 7.5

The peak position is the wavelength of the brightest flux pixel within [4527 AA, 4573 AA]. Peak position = 4560.5 AA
